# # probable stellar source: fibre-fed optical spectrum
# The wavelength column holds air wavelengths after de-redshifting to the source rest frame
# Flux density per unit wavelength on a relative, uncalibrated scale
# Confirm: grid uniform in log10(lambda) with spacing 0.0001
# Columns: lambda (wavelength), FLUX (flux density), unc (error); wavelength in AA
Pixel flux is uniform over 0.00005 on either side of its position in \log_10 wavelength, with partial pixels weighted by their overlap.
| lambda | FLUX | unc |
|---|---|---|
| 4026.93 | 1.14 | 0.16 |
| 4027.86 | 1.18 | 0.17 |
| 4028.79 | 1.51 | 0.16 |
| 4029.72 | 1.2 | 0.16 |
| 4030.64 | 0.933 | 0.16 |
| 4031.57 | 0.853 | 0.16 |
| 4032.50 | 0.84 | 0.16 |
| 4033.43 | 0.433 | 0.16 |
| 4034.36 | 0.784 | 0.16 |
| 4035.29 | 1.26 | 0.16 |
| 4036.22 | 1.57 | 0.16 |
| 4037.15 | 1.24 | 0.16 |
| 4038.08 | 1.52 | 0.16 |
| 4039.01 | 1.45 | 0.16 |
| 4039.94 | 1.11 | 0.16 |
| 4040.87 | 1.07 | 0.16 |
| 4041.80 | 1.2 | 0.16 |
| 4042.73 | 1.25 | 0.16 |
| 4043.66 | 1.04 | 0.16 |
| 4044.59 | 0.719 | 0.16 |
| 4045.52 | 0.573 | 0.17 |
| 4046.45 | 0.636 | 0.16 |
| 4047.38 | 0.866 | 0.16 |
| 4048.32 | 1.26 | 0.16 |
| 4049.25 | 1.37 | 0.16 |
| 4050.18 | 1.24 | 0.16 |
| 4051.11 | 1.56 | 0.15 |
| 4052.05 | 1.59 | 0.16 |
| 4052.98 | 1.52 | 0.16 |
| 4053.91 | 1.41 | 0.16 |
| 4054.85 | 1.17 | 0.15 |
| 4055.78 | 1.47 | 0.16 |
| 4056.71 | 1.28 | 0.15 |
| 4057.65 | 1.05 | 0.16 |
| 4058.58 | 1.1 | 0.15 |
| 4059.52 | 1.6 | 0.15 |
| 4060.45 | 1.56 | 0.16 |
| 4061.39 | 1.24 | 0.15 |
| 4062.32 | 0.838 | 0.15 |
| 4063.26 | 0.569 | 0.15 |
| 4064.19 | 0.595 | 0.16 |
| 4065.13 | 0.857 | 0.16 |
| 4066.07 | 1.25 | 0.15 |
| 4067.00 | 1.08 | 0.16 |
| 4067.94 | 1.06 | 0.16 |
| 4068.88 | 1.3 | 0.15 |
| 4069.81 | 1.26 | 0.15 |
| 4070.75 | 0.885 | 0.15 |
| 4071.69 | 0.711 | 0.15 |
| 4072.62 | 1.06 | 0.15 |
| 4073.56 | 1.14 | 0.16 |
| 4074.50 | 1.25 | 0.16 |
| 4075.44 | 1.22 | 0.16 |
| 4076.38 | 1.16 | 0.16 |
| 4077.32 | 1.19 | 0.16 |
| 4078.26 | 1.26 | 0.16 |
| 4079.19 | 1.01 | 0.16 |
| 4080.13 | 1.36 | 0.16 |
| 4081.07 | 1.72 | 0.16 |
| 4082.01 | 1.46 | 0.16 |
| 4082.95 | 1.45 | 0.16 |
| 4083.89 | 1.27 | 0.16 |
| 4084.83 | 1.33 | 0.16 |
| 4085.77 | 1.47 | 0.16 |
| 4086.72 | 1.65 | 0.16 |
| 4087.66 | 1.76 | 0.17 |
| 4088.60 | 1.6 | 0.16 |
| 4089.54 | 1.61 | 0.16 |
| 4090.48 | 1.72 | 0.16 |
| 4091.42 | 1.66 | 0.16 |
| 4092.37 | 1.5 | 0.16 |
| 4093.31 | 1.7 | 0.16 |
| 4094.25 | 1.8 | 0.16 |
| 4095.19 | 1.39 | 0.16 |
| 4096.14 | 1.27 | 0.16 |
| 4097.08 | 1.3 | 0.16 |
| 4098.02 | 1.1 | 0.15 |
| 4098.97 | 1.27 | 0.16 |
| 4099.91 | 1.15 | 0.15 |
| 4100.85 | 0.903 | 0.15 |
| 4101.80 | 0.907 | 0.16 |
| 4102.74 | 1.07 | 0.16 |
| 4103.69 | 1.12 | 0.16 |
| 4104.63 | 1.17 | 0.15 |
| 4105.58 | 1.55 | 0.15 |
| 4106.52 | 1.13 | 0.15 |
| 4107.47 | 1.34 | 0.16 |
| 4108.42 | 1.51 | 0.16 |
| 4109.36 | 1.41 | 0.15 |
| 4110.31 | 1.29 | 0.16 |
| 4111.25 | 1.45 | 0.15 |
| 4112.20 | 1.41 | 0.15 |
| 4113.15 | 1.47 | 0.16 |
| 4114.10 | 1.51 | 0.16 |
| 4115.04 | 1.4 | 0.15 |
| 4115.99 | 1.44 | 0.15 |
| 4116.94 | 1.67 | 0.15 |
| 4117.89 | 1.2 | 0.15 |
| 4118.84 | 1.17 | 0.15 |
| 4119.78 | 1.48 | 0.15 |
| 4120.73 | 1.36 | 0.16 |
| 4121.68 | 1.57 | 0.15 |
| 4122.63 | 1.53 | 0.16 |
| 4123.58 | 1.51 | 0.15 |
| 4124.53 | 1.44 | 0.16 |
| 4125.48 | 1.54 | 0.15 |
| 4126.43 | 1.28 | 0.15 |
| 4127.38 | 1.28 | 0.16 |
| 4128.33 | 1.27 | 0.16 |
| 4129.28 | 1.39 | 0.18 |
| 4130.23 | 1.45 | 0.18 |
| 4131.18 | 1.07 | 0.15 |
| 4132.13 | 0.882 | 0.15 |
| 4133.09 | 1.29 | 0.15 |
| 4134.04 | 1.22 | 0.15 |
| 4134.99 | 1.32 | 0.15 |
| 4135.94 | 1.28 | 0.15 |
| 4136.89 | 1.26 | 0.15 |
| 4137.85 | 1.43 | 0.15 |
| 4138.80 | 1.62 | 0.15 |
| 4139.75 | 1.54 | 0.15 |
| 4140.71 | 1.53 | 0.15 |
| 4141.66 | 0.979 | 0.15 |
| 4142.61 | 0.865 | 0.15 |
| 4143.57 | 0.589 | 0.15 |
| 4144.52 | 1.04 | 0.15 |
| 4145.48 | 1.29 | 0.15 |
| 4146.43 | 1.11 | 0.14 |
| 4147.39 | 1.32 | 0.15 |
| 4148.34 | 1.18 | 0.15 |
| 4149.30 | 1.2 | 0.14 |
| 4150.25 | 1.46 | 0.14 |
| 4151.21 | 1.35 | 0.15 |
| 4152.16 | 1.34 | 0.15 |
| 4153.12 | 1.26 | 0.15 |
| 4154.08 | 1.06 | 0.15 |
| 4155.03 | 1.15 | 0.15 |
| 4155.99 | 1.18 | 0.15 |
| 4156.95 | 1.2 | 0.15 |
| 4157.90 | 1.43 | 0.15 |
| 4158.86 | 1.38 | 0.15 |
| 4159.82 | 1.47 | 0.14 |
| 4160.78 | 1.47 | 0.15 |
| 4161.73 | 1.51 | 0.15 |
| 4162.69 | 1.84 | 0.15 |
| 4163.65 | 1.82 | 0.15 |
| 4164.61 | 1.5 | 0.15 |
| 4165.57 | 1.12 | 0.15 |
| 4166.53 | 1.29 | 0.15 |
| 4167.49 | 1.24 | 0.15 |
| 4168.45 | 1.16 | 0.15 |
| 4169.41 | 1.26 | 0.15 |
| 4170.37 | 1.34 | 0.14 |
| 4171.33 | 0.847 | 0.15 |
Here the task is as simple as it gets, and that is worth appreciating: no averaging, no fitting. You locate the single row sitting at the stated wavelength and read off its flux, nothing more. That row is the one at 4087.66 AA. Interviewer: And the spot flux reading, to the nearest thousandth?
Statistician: 1.760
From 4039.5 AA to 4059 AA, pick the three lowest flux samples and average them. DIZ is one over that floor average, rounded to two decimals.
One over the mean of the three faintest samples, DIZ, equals 1.56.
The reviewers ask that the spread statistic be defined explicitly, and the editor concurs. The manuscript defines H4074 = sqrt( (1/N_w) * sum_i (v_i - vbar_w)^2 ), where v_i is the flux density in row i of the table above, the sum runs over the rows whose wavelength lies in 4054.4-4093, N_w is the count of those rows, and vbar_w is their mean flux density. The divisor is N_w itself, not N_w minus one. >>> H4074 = 0.30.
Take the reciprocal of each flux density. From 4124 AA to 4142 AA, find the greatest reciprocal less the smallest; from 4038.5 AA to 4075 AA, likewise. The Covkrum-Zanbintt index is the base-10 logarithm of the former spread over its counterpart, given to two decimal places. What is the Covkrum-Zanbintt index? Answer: -0.34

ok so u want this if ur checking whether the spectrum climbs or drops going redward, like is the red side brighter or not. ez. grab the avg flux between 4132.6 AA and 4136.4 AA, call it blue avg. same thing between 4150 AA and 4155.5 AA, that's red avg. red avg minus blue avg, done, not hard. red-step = -0.01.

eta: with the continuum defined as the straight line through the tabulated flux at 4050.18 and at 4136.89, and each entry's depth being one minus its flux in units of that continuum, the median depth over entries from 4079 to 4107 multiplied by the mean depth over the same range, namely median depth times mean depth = 0.011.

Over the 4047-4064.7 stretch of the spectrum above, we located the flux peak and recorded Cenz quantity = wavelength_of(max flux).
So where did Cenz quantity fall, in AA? 4059.52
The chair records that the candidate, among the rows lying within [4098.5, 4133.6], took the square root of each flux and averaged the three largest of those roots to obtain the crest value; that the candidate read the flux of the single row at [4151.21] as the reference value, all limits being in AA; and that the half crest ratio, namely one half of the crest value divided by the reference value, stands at 0.47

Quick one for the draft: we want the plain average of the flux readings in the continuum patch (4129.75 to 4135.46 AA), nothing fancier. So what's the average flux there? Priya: 1.21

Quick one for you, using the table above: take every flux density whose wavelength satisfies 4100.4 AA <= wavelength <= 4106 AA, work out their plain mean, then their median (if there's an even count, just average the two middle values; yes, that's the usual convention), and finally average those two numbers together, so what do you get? 1.11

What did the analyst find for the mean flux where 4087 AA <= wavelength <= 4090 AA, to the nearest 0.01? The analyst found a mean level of 1.66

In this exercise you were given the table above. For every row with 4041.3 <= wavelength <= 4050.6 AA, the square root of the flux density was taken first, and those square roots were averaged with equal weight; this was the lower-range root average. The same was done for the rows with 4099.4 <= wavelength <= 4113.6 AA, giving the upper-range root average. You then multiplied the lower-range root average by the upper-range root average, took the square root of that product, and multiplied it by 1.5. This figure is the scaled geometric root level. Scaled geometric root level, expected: 1.58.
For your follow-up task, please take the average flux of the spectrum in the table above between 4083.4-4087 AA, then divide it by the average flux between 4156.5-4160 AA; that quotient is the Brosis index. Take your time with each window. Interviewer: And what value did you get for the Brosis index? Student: 1.04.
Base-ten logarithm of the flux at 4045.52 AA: -0.242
